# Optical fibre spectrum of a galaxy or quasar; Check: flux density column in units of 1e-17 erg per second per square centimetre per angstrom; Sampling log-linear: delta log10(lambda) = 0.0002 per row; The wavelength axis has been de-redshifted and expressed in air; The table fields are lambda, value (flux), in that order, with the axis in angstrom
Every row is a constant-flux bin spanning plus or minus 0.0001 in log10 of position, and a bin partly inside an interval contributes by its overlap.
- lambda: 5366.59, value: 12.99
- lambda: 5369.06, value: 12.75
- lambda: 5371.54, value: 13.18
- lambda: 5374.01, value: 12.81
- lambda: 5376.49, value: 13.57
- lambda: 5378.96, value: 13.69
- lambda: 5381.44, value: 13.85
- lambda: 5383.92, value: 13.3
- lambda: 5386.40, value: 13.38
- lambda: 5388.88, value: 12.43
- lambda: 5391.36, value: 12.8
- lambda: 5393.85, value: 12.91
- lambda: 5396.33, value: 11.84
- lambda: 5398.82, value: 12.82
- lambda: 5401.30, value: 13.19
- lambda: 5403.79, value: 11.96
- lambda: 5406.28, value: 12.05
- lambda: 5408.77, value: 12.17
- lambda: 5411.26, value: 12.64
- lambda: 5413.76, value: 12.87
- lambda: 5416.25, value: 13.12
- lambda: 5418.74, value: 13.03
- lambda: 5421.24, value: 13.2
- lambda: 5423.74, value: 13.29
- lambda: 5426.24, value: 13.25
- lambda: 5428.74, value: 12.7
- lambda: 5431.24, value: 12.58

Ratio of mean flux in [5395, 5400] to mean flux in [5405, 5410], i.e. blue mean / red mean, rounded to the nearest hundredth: 1.02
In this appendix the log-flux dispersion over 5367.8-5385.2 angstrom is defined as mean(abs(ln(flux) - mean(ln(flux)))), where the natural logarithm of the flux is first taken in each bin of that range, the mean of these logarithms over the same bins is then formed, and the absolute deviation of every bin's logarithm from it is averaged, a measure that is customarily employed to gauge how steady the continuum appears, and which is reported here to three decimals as 0.025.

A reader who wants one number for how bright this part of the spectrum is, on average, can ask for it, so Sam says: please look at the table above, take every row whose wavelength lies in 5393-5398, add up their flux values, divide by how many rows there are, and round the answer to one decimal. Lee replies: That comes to 12.4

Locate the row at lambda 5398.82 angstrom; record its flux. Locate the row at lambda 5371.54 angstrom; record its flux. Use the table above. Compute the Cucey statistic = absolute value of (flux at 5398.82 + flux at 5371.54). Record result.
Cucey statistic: 26.0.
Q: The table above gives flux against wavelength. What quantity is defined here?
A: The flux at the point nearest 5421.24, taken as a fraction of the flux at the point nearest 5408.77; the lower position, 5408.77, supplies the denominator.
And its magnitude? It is 1.08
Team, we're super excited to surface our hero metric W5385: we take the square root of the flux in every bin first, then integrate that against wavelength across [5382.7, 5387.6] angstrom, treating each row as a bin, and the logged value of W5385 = 18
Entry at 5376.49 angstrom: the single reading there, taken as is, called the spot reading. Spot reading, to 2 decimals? 13.57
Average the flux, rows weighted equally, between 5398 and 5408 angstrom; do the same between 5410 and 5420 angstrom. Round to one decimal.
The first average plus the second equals 25.4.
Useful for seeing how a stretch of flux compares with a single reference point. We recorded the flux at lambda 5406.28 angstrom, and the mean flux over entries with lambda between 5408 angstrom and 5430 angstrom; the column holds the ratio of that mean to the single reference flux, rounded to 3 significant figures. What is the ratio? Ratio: 1.07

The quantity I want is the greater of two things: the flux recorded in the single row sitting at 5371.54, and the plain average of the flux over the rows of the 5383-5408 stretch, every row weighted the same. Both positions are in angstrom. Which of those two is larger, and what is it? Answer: 13.2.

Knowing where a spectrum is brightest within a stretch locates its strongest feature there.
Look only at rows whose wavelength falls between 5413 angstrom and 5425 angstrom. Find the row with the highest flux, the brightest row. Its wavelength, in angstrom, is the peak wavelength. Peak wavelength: 5423.74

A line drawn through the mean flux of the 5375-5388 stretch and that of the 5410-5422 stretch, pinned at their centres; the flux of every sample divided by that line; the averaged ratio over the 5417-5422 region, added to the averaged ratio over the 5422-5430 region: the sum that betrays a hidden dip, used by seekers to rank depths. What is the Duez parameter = 2.04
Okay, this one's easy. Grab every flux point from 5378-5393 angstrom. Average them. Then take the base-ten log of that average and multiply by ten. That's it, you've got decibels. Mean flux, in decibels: 11.2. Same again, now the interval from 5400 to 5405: 11.0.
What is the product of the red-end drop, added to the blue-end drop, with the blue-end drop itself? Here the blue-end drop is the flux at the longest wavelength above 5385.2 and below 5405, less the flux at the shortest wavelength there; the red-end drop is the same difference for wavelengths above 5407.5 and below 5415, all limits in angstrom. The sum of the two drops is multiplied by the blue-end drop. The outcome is 1.0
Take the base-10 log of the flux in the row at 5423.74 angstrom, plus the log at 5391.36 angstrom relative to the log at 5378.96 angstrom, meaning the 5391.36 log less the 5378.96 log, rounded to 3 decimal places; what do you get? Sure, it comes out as 1.094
